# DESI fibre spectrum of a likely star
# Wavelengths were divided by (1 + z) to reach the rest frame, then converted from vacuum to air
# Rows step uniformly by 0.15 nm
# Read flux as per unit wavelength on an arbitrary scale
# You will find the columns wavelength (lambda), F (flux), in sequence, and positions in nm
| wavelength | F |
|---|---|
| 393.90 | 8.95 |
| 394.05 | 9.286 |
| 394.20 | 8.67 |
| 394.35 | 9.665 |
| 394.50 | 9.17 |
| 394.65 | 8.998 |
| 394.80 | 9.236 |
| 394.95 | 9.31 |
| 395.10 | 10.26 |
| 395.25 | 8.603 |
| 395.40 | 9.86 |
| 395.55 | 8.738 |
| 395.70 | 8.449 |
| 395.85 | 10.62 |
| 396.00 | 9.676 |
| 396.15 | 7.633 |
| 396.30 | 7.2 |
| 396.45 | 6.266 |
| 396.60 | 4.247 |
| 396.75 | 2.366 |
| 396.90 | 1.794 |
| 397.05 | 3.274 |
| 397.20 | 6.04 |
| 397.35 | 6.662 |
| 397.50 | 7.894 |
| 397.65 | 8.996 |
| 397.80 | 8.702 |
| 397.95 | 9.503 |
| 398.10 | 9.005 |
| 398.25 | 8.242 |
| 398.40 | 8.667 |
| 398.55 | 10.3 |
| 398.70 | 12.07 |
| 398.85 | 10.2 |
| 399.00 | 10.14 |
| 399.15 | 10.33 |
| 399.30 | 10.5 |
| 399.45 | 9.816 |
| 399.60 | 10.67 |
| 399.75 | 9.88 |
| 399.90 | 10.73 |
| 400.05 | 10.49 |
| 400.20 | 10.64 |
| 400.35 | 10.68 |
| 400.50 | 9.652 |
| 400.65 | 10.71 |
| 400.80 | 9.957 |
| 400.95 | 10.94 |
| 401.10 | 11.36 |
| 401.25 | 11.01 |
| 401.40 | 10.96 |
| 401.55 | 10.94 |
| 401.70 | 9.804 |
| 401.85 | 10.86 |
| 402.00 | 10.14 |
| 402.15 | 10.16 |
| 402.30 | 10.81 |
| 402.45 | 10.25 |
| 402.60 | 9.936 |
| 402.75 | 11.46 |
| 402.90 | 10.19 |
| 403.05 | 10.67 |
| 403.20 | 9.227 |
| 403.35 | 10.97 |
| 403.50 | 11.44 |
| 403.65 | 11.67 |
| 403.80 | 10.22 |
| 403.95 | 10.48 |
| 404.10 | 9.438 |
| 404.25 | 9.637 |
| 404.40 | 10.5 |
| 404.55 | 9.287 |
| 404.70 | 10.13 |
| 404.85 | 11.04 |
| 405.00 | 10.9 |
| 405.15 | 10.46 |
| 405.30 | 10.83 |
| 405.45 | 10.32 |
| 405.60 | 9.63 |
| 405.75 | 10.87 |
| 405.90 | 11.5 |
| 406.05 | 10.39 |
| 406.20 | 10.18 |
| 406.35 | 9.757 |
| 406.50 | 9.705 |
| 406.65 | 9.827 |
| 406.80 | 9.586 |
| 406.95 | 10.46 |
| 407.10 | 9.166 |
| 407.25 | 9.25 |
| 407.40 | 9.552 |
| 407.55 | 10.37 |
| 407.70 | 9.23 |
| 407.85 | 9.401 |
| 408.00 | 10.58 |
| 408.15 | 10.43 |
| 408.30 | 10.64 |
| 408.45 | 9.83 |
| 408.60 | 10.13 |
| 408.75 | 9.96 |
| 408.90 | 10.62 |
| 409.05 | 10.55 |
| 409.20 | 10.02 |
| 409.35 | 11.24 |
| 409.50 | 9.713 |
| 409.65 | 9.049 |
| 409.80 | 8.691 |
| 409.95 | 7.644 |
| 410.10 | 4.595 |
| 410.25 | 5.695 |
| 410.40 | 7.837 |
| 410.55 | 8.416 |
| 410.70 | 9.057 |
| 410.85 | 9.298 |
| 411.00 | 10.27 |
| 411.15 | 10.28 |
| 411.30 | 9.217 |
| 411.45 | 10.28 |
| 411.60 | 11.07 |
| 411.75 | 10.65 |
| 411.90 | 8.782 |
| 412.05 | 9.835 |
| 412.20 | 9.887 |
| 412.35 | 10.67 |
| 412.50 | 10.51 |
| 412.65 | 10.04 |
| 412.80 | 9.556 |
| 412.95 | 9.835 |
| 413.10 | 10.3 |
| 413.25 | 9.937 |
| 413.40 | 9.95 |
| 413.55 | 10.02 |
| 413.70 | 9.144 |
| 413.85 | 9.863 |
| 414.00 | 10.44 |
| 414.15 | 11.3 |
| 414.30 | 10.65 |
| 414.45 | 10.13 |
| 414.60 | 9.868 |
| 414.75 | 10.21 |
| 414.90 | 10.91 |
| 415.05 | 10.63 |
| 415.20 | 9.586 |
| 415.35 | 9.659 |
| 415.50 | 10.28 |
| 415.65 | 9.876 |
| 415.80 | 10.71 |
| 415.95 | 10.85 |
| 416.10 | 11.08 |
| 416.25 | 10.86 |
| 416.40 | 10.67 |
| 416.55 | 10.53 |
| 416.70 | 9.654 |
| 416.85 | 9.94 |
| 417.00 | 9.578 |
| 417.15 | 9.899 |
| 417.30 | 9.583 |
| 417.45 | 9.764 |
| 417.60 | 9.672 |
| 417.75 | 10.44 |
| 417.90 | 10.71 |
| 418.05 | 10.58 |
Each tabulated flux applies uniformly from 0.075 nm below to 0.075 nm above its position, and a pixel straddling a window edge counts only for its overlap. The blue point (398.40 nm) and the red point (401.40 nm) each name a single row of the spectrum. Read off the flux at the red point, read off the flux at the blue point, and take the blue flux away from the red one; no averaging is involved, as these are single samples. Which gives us 2.3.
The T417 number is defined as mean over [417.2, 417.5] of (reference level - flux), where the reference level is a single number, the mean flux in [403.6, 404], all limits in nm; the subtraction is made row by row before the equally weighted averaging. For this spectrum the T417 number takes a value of 1.1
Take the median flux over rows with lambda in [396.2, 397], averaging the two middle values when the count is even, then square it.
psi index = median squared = 18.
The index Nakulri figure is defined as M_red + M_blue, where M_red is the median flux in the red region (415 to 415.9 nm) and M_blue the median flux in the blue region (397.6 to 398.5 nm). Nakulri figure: 18.9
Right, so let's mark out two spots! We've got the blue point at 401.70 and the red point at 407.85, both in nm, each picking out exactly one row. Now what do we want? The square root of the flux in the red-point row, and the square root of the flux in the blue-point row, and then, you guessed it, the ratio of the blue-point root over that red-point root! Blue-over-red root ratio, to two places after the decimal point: 1.02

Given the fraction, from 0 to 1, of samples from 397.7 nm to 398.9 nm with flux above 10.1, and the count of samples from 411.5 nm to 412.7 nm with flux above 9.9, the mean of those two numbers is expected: 2.69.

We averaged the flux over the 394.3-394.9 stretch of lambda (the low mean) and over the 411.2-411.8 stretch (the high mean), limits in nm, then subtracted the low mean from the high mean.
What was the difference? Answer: 1.0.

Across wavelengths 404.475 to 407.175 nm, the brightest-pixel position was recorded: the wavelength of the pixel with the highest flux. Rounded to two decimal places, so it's 405.90 nm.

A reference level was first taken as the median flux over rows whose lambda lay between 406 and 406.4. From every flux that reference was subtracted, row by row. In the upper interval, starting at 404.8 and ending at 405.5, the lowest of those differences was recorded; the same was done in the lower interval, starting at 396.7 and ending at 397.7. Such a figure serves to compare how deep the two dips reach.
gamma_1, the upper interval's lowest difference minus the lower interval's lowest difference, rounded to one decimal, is 8.5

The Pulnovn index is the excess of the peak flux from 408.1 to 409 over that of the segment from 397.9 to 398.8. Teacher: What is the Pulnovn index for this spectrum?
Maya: -1.4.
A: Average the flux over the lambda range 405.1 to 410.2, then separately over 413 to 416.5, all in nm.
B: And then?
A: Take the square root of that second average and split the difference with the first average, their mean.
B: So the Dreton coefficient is 6.5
